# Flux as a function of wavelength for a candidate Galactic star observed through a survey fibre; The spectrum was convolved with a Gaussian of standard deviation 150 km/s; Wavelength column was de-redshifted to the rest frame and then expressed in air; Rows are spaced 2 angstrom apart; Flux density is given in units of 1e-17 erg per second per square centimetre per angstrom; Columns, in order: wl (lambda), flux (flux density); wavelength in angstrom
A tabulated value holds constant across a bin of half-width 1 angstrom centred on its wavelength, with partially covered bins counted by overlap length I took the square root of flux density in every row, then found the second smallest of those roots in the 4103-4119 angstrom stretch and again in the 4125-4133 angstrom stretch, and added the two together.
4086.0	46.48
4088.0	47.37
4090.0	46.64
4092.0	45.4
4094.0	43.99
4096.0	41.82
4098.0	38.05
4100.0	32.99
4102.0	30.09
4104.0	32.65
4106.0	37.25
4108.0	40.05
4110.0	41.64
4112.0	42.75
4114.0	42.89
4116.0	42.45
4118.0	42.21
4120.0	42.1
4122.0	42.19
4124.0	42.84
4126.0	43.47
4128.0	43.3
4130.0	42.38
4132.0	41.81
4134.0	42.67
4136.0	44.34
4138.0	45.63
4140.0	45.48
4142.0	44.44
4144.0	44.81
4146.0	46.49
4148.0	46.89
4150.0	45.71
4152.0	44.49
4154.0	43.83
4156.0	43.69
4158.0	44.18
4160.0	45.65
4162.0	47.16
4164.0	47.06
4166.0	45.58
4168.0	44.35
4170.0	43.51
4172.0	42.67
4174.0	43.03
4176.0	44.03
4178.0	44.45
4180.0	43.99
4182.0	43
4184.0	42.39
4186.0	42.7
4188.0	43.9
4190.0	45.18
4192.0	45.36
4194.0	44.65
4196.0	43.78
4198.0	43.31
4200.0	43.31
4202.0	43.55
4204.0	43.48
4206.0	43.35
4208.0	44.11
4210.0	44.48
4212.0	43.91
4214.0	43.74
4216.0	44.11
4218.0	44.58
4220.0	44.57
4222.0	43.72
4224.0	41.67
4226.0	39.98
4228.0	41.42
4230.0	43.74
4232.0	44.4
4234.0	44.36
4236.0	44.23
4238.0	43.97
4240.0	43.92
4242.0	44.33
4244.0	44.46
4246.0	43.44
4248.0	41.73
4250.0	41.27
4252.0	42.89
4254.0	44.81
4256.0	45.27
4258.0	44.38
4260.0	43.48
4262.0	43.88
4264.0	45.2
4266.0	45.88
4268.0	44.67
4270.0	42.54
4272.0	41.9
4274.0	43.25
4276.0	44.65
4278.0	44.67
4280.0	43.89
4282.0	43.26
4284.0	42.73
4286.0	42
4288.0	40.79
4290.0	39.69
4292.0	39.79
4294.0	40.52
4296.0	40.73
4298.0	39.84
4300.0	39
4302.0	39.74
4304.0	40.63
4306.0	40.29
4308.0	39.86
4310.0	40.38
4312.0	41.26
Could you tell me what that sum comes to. 12.6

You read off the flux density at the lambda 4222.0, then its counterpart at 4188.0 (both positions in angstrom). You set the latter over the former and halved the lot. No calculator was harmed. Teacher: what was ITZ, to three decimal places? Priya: 0.502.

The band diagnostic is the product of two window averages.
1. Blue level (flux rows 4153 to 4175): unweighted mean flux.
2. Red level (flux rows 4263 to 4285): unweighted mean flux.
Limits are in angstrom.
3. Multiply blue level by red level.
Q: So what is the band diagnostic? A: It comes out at 1957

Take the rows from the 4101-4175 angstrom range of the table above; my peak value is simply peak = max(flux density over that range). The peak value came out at 47.16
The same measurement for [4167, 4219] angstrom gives 45.36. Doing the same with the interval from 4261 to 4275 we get 45.88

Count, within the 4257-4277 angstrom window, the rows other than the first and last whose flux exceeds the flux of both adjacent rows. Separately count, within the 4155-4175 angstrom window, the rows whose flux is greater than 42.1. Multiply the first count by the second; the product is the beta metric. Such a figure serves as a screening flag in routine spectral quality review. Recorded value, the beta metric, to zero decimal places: 10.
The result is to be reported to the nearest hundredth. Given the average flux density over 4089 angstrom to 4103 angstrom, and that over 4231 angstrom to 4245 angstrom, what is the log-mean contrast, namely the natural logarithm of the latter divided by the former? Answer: 0.10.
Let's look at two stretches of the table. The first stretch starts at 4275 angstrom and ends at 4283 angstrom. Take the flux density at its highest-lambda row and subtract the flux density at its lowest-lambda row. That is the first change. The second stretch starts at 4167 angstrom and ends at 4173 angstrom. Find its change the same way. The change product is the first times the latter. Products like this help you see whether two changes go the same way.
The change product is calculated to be 2.3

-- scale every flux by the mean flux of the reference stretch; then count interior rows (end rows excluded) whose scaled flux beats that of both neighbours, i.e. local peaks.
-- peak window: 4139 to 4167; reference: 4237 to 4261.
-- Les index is 2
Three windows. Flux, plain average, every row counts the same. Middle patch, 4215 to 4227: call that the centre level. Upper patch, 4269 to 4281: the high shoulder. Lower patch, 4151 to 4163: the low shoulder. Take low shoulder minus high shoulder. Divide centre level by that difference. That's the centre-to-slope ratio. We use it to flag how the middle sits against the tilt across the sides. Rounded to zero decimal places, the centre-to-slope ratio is 32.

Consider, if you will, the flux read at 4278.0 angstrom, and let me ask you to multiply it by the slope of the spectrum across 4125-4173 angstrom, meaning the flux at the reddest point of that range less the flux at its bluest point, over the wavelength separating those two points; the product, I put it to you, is -1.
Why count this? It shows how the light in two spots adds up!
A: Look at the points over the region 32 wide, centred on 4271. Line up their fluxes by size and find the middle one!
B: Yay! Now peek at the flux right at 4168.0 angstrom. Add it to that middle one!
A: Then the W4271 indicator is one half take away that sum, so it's -87.7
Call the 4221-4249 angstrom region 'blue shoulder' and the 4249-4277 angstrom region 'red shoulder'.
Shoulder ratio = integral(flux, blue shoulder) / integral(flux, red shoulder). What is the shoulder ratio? 0.986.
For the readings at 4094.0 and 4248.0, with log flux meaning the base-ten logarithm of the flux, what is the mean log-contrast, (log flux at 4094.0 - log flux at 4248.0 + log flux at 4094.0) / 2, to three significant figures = 0.833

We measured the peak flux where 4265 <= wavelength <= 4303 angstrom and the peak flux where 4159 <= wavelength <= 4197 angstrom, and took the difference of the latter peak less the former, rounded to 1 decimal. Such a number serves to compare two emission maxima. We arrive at 1.3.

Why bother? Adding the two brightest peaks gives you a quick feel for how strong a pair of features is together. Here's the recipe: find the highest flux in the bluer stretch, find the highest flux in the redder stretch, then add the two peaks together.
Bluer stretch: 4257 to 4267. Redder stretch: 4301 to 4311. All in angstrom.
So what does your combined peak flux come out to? 87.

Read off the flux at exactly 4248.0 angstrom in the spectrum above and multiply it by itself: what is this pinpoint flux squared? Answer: 1741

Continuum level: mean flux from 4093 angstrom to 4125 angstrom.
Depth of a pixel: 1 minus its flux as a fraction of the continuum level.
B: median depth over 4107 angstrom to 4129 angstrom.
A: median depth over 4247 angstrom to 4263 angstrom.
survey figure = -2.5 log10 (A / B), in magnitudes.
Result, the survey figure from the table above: -0.41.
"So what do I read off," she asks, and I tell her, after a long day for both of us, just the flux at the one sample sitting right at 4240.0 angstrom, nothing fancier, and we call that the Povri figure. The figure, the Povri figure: 43.92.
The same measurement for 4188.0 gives 43.9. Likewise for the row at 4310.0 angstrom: 40.38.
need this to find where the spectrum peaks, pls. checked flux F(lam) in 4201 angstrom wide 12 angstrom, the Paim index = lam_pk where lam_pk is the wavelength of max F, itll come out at 4196.0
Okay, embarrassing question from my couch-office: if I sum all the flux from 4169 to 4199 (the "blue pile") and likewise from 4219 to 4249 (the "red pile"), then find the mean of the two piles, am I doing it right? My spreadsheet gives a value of 653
